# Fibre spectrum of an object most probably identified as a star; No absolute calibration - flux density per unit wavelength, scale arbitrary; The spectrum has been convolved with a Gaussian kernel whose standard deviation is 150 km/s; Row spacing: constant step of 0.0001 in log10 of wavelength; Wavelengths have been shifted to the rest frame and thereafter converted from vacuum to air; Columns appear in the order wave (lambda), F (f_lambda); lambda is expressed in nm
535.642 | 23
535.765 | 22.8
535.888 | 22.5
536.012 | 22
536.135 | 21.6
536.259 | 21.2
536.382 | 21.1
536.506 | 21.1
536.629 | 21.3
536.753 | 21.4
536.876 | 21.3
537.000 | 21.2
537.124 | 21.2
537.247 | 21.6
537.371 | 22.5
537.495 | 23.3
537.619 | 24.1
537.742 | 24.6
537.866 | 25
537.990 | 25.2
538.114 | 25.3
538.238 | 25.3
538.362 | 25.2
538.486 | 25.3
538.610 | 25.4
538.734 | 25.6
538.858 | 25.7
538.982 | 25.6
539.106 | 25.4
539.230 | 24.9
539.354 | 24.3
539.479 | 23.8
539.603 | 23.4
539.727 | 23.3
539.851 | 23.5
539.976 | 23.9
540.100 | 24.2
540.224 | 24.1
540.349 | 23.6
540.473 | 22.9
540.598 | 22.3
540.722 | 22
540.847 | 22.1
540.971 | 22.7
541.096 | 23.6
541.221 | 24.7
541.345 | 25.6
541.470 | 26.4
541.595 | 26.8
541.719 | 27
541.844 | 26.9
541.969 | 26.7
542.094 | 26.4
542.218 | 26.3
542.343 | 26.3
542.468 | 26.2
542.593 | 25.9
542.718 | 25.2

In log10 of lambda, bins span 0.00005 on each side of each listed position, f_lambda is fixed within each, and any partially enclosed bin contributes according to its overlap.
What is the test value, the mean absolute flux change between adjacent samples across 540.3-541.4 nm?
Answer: 0.65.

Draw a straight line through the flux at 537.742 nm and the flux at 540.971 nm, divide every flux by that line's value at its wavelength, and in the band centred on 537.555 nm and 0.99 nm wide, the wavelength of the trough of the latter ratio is 537.124 nm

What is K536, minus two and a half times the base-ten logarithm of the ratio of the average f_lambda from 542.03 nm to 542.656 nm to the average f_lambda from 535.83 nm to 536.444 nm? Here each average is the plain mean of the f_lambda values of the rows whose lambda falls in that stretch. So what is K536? -0.21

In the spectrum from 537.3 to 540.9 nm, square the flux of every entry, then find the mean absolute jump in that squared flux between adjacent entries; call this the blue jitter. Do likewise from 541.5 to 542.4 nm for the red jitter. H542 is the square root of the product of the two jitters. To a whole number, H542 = 11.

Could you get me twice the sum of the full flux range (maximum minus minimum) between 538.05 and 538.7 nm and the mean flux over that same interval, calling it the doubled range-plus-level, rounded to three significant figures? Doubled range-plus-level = 51.0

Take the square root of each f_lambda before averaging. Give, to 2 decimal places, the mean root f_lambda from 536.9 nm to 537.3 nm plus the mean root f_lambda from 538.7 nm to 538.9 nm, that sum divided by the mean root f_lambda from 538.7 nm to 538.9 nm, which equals 1.91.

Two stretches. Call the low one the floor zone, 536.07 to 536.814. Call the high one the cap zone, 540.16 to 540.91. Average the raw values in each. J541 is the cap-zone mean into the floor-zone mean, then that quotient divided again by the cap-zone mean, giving 0.0408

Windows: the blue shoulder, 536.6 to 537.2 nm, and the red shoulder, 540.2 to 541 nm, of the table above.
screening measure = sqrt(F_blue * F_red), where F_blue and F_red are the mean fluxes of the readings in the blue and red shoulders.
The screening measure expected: 22.0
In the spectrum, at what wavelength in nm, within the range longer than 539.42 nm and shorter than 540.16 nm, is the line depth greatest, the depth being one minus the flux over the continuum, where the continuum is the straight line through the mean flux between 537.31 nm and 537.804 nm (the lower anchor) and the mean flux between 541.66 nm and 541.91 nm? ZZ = 539.727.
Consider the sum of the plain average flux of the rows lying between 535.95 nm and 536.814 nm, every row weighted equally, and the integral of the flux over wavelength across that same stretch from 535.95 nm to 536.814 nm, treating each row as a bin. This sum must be 39.9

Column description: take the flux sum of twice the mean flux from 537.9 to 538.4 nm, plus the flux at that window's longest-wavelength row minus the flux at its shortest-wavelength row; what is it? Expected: 50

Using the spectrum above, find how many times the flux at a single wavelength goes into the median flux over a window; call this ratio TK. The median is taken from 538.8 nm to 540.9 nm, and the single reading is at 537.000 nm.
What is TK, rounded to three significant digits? 1.12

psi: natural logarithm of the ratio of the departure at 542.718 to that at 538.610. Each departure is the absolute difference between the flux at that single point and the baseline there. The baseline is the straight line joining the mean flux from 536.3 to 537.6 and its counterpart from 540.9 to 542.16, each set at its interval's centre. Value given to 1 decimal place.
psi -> -0.4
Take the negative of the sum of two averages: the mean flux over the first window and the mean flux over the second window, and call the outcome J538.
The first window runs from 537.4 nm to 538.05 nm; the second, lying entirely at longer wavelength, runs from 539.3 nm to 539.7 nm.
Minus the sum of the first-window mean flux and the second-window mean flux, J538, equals -48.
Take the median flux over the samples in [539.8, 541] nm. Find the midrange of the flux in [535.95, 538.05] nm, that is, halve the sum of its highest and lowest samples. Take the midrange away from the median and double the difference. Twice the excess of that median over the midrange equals 0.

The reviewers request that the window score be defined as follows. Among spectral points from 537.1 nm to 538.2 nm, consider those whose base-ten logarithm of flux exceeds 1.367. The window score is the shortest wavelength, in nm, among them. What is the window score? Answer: 537.495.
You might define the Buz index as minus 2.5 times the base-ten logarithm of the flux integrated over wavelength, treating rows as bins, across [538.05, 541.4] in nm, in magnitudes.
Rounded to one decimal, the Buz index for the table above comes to -4.8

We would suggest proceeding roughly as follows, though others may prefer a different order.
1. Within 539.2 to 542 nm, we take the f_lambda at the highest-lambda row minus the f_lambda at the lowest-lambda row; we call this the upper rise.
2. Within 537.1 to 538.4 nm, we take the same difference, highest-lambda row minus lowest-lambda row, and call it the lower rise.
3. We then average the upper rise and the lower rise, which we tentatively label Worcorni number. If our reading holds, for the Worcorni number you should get 2.9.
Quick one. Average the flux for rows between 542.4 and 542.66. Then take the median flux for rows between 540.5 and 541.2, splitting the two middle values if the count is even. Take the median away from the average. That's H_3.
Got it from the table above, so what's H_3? 3.7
